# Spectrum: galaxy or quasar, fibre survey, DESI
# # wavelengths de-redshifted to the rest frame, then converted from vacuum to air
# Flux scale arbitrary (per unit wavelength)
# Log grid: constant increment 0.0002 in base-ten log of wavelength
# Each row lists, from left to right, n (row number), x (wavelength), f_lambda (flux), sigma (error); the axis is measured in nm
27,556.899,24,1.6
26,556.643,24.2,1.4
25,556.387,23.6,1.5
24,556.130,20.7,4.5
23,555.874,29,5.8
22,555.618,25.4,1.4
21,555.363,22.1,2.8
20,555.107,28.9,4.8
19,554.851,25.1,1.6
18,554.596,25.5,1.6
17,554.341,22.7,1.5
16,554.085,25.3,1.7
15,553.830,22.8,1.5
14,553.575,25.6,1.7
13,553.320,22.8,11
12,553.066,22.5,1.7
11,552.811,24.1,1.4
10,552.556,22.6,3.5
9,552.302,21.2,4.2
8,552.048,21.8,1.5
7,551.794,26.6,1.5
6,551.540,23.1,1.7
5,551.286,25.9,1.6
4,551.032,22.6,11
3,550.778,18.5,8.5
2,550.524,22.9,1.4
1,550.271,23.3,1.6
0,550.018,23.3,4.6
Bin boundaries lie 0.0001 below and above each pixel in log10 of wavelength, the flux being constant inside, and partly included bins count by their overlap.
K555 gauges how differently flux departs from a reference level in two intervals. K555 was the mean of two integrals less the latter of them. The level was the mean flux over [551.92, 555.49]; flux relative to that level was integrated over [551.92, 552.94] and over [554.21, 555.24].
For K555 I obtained -1.6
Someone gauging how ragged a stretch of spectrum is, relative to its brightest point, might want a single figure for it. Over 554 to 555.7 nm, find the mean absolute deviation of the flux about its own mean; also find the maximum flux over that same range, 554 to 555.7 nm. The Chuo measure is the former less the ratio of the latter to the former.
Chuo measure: -18.0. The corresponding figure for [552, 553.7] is -22.4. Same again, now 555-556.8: -9.1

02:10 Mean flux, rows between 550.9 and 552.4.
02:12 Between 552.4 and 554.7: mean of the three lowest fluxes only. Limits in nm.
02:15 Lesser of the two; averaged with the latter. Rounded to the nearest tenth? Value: 22.6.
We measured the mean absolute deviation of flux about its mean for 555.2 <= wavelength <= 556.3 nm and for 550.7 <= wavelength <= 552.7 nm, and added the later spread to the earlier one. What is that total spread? 4.7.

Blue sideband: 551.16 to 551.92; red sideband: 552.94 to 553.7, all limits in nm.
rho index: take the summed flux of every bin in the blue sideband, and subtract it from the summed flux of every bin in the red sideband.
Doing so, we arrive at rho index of -4.7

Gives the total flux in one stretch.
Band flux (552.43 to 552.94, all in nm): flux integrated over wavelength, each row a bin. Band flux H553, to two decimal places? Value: 11.89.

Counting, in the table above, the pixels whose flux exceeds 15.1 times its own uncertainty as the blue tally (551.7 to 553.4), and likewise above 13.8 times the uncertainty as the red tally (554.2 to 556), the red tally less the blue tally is 2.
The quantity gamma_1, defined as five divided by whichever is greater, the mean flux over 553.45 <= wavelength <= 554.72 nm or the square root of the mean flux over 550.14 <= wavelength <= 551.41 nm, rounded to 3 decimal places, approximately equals 0.205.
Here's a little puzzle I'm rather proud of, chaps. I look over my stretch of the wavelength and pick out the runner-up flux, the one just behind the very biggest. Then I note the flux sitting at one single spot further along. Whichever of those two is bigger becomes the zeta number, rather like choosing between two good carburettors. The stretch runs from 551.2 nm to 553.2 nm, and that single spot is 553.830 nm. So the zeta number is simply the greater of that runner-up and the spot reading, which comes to 25.9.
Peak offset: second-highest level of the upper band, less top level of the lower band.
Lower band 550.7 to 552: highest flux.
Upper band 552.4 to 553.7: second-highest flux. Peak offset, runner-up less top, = -2.5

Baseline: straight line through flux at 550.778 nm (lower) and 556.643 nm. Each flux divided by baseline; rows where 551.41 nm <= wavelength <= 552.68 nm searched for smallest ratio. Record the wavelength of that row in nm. 552.302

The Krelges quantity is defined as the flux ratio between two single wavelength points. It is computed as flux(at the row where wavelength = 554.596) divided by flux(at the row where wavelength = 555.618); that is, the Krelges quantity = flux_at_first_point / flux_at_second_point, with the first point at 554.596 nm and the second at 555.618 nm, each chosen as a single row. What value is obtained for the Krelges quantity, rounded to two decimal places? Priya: 1.00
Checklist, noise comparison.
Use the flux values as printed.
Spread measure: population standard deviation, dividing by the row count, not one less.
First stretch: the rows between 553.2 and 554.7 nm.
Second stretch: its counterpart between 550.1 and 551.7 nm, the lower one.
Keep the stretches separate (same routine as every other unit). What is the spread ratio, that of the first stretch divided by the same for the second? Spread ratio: 0.6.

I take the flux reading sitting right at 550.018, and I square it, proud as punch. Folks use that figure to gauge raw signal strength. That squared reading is 543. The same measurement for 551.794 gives 708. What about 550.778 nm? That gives 342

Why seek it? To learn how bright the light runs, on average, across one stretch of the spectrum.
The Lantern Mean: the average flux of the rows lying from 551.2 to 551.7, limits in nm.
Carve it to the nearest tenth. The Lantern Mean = 24.5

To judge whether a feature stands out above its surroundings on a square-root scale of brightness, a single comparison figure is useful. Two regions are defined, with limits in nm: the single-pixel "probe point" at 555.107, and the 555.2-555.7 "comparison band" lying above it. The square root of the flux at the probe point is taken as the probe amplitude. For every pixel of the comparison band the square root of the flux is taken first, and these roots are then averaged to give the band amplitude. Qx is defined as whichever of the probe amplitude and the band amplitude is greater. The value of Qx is 5.38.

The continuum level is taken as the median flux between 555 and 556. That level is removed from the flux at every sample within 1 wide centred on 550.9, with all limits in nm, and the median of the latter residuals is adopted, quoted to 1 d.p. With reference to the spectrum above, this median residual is -4.4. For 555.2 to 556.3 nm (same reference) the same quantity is -3.4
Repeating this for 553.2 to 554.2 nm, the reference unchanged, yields -3.1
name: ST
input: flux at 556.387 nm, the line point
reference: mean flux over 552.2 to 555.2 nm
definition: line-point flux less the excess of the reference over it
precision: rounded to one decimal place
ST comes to 23.1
